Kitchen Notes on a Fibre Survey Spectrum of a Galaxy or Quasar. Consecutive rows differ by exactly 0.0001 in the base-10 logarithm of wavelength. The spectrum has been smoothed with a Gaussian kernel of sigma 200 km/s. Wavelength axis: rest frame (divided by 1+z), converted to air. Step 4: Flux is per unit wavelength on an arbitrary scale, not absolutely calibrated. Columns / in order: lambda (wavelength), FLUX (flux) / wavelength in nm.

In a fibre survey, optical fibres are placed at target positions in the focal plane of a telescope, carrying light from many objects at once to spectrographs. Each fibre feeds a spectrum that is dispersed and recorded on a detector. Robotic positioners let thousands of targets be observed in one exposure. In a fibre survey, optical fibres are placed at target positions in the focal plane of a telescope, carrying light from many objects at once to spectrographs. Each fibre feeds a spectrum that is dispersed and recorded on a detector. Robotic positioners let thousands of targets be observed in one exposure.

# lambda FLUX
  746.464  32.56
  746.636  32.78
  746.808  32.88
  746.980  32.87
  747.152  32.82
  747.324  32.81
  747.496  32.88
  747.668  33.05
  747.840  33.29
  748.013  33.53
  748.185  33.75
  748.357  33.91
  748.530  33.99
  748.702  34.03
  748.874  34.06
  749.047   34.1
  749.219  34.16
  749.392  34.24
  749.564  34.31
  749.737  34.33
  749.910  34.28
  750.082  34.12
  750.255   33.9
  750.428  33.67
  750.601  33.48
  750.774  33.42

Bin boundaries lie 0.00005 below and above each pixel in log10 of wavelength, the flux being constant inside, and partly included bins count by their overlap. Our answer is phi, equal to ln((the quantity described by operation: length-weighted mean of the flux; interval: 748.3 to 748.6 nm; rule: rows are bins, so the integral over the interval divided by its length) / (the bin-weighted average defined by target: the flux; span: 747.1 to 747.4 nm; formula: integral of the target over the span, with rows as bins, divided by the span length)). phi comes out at 0.032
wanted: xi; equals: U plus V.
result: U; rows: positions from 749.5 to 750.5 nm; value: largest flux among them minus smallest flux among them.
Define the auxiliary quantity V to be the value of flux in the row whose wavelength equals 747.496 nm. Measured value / 33.5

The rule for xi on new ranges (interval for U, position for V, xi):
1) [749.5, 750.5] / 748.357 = 34.6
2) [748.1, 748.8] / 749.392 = 34.5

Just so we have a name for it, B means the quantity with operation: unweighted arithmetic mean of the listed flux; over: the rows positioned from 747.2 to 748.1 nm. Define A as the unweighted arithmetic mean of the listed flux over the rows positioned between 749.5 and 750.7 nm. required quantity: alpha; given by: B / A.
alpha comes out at 0.97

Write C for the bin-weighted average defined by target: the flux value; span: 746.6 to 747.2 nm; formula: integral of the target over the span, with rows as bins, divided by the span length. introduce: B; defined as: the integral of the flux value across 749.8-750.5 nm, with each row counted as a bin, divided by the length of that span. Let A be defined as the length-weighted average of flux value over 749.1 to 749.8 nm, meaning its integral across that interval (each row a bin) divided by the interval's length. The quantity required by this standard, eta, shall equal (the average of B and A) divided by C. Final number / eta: 1.04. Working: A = 34.26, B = 34.0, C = 32.8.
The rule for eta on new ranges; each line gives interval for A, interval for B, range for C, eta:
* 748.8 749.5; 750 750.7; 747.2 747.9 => 1.03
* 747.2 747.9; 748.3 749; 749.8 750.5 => 0.99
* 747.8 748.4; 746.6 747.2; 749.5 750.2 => 0.97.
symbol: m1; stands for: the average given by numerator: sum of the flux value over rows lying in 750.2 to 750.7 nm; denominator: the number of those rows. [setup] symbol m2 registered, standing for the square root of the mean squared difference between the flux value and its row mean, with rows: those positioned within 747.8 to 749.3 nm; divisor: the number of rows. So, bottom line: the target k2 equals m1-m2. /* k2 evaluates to 33.4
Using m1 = 33.7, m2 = 0.28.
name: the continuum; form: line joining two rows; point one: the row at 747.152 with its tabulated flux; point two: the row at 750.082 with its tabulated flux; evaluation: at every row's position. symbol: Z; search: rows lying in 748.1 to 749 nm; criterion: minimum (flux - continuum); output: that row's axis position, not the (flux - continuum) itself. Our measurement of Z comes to 748.185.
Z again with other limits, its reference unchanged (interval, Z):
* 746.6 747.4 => 747.324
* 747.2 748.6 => 747.496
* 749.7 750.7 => 750.601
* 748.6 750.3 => 750.255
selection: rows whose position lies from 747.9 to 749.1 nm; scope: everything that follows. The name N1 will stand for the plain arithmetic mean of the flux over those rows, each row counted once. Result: 33.9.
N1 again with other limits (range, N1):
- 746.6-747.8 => 32.9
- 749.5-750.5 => 34.1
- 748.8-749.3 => 34.1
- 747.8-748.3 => 33.5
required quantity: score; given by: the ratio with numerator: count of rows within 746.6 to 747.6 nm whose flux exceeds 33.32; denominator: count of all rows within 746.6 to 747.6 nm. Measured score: 0.0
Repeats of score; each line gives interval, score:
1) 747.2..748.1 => 0.2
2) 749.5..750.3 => 1.0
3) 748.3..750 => 1.0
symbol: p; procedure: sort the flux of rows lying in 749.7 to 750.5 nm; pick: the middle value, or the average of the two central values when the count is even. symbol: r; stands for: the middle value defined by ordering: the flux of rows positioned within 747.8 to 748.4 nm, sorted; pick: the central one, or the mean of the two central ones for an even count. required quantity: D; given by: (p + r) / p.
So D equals 1.99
